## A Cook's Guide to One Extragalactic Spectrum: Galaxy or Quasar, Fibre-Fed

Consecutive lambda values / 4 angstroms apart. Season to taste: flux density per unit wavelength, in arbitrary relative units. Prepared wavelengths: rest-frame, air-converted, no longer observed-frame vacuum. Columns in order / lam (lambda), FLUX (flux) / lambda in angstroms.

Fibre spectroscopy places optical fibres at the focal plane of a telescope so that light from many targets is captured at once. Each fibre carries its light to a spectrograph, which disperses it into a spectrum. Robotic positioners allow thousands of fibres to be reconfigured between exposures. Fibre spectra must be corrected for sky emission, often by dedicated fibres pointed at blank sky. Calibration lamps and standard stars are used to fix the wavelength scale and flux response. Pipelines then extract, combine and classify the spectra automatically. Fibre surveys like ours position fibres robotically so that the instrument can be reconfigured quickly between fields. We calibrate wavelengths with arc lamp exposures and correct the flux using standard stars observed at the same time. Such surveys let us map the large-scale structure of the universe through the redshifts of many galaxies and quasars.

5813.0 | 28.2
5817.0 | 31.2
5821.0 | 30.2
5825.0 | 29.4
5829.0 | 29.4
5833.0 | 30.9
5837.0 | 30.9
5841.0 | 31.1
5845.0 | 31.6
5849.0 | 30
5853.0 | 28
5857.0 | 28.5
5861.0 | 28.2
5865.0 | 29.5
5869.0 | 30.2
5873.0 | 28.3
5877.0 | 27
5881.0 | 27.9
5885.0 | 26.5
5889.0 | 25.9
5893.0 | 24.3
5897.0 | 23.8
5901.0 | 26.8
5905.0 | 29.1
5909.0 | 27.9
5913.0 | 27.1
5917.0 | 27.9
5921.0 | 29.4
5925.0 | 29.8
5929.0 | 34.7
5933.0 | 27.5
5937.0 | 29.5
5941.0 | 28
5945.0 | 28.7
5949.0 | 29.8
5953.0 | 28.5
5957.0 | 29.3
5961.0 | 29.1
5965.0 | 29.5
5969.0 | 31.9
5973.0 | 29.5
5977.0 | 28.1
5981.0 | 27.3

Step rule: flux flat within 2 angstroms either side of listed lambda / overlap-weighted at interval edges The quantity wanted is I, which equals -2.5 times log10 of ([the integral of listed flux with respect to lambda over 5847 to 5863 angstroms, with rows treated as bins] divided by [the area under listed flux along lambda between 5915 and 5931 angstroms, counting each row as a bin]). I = 0.07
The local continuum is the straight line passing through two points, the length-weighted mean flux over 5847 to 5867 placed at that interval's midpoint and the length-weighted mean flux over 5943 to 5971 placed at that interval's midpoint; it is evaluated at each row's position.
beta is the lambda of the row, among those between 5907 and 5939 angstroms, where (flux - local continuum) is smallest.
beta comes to 5913.0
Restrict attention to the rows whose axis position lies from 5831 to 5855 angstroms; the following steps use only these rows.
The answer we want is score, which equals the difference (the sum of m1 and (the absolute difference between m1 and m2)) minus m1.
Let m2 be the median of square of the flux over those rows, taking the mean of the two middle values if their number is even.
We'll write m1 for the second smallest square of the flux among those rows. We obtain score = 55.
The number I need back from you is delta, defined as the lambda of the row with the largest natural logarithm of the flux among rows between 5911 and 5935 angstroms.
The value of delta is 5929.0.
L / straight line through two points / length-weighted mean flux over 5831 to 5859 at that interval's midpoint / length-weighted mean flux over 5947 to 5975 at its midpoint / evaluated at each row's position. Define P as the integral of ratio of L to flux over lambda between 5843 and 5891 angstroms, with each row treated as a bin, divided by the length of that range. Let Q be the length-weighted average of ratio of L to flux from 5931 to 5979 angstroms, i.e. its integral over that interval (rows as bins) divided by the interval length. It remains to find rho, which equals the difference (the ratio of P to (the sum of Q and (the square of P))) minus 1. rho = -0.506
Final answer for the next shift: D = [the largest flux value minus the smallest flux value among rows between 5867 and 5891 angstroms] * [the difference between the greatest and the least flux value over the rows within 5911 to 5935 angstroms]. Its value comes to 33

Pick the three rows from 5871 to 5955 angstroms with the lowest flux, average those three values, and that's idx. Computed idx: 24.7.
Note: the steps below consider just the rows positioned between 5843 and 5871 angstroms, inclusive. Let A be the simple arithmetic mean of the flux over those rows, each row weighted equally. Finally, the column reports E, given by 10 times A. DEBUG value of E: 294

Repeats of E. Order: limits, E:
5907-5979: 292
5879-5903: 259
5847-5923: 277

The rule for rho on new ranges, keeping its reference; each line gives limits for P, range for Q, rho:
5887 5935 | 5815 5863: -0.504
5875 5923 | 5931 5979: -0.507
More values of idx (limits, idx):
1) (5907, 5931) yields 27.6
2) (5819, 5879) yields 27.7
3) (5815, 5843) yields 29.7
